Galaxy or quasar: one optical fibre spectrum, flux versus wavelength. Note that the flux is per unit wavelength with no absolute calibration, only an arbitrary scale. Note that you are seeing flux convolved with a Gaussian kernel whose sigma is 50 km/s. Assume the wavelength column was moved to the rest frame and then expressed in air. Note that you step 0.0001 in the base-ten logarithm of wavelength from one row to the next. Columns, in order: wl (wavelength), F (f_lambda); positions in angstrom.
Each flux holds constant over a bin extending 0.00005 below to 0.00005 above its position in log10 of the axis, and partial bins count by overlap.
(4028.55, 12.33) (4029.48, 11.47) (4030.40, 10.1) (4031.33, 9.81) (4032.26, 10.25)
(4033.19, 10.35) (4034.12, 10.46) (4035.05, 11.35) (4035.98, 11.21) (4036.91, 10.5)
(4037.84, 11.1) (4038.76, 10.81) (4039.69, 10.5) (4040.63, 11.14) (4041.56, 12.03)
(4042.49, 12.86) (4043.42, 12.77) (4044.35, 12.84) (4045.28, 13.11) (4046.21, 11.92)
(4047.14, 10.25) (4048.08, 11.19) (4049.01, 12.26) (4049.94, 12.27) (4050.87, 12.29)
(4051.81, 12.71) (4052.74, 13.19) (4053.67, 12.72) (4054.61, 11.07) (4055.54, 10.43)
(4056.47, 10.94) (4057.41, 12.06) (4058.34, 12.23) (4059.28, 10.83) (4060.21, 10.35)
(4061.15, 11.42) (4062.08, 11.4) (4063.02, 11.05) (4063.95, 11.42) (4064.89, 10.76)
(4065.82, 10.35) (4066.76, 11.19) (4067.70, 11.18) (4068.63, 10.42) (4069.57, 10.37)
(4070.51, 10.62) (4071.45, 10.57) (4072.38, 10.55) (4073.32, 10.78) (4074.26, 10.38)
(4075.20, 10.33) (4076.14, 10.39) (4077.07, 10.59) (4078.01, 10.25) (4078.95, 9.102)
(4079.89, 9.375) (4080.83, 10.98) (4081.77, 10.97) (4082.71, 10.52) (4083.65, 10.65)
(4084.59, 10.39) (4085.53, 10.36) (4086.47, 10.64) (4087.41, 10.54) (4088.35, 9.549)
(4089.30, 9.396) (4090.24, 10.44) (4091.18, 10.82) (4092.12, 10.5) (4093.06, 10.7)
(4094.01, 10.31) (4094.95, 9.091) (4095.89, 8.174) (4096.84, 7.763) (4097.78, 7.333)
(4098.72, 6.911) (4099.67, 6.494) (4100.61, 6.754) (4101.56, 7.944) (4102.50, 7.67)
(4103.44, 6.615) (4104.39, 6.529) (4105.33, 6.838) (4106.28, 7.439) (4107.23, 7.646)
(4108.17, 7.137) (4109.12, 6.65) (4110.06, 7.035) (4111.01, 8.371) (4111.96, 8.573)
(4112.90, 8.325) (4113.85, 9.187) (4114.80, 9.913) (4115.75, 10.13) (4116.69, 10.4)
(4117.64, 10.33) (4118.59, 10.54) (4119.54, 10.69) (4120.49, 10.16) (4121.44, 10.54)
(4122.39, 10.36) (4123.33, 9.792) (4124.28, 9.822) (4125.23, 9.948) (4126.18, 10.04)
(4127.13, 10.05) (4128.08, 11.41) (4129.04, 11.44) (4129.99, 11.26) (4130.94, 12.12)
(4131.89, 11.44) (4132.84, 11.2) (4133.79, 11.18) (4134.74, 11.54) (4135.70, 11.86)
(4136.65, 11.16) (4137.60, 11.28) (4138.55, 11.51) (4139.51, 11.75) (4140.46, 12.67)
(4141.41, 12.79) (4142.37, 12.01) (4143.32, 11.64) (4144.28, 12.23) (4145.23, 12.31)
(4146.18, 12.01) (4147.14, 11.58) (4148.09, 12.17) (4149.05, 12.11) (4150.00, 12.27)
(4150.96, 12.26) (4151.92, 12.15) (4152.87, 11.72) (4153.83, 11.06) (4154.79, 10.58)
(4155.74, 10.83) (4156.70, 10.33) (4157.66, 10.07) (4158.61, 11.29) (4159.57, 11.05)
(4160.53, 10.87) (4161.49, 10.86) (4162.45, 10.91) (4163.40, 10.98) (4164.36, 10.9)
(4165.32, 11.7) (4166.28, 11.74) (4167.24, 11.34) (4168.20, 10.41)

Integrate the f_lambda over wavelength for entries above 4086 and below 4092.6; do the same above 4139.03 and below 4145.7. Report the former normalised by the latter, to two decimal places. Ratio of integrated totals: 0.83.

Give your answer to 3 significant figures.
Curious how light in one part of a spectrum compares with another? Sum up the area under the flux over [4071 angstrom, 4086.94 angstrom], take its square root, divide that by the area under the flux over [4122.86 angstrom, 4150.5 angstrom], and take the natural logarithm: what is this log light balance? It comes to -3.20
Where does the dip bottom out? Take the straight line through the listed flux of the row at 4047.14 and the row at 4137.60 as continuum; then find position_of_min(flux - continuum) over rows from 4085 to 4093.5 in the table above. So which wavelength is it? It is 4089.30 angstrom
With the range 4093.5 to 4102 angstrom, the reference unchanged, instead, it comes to 4099.67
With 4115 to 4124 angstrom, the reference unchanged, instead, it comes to 4123.33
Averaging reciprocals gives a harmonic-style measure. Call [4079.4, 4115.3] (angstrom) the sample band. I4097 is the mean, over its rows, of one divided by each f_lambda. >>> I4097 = 0.1174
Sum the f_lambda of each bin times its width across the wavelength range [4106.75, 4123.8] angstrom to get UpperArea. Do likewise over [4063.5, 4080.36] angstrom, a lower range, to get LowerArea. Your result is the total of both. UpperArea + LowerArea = 334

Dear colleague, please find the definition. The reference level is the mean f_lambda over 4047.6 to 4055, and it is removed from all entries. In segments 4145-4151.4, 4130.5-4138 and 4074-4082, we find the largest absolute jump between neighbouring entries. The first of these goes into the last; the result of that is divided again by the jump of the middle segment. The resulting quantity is 3.9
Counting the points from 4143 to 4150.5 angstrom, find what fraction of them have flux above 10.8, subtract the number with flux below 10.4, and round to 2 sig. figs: 1.0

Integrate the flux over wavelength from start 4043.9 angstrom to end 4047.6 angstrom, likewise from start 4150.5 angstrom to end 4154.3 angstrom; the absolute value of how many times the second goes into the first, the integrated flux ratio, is 1.0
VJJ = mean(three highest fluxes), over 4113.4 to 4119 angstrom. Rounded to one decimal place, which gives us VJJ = 10.4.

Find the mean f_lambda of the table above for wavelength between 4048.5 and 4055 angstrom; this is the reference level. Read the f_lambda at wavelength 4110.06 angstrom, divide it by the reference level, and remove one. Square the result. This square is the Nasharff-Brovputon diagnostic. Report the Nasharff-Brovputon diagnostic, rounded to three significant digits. 0.186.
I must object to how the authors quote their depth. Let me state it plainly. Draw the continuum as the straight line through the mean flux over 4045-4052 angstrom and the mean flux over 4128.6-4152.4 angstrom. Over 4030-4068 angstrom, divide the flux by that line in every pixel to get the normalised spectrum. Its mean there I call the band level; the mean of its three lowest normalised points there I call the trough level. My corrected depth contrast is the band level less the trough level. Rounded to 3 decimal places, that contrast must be 0.113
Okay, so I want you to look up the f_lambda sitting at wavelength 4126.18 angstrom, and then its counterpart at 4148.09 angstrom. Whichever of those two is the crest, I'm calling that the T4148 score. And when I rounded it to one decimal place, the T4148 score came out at 12.2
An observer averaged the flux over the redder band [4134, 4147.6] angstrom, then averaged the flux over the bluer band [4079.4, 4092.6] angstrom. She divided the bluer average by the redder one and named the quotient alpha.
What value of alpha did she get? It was 0.87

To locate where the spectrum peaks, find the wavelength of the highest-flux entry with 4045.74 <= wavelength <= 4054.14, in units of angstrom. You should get 4052.74 angstrom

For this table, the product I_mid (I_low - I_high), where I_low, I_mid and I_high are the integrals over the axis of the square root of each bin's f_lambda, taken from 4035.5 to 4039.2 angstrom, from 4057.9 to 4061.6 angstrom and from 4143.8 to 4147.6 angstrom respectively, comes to -12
